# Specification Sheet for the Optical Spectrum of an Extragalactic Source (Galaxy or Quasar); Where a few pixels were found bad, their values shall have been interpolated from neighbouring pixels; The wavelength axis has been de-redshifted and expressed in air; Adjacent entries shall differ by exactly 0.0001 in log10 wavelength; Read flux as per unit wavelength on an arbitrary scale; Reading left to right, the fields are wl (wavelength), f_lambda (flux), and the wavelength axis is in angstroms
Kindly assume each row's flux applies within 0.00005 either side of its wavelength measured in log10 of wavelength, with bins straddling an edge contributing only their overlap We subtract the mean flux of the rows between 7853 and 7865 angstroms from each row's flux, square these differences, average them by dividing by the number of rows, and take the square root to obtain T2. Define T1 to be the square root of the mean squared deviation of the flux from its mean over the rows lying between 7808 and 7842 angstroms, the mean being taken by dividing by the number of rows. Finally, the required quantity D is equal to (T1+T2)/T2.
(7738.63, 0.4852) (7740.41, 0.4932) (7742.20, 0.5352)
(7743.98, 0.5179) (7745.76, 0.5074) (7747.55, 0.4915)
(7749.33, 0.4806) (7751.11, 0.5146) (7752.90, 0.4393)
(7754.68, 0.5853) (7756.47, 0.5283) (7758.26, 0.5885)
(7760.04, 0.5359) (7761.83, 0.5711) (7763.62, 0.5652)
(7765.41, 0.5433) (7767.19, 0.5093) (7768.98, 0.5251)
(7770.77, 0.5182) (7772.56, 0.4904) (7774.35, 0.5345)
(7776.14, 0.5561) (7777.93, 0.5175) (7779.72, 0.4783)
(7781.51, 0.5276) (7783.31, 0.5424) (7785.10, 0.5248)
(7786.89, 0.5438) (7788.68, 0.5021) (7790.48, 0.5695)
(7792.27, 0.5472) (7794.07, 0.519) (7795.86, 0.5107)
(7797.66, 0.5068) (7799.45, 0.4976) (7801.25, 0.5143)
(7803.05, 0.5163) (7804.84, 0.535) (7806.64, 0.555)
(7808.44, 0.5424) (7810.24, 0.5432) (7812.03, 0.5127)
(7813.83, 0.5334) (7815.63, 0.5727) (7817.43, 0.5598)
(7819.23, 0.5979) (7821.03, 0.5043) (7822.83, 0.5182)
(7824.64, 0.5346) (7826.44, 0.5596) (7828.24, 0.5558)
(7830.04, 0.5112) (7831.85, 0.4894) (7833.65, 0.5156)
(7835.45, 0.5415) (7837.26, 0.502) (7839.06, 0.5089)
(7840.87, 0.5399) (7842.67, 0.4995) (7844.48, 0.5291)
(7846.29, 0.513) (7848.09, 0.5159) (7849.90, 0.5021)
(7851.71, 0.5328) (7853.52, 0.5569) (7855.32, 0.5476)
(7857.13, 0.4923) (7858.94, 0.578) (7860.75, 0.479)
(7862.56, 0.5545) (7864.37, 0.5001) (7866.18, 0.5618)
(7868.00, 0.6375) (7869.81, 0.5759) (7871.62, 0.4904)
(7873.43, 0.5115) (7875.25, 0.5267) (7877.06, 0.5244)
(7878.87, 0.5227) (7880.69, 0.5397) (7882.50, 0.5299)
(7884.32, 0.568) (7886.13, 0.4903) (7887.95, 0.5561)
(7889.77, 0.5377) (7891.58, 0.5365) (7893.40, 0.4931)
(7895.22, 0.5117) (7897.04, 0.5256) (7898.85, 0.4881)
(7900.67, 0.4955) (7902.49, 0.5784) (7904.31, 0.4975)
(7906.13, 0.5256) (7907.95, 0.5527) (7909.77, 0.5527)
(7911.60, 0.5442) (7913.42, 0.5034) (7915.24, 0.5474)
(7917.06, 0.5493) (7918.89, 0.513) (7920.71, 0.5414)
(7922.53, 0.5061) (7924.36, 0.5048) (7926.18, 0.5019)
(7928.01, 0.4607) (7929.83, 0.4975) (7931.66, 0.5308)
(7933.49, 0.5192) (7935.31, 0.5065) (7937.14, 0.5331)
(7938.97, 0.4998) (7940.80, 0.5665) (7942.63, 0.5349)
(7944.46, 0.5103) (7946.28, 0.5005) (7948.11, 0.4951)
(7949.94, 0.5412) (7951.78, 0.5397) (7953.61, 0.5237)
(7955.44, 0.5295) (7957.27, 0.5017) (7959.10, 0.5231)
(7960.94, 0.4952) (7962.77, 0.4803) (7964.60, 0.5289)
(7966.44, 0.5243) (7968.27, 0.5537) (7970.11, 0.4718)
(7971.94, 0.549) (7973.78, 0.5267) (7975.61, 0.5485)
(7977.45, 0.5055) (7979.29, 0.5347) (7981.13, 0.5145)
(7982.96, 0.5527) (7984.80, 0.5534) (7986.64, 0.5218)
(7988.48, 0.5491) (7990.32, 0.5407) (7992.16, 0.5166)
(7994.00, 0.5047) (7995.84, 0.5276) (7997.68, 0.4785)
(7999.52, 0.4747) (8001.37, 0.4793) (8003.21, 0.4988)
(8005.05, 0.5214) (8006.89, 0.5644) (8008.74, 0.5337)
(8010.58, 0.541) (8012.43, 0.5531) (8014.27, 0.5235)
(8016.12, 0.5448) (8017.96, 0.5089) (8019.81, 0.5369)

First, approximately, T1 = 0.027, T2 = 0.036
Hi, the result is 1.76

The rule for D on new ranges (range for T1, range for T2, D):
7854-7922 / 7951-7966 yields 2.71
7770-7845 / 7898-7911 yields 1.77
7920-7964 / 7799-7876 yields 1.71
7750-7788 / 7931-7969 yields 2.63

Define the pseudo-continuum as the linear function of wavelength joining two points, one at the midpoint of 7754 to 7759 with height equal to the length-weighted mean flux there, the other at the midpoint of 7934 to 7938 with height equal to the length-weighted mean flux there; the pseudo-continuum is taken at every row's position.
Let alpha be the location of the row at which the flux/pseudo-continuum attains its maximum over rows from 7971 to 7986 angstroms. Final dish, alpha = 7984.80 angstroms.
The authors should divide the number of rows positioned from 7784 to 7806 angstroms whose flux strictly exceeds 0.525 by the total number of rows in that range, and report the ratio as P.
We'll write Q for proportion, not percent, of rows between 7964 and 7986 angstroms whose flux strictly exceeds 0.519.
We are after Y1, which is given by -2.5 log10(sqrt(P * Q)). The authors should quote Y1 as 0.75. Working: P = 0.33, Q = 0.75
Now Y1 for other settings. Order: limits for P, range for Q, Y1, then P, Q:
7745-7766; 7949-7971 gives 0.51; 0.58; 0.67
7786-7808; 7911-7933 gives 0.95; 0.42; 0.42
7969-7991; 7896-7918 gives 0.44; 0.67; 0.67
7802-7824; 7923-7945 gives 0.70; 0.67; 0.42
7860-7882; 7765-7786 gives 0.67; 0.50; 0.58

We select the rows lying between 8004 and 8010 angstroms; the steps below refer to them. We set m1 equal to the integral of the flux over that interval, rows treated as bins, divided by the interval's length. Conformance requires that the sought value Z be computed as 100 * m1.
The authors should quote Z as 53.9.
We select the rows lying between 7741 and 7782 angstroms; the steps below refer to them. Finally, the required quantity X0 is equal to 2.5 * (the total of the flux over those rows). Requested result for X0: 30.2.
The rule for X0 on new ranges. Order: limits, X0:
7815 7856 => 30.5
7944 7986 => 30.0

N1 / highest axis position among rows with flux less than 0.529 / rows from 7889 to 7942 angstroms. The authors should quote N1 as 7938.97 angstroms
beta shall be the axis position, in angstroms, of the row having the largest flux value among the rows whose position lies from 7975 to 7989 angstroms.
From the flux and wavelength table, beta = 7984.80 angstroms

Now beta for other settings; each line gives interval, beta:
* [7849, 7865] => 7858.94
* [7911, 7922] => 7917.06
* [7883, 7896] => 7884.32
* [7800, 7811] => 7806.64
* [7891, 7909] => 7902.49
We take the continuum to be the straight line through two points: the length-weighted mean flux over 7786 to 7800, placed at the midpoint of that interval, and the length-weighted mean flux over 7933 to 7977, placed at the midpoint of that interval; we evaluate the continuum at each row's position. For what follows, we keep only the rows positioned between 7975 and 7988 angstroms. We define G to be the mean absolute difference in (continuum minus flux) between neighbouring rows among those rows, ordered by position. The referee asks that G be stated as 0.027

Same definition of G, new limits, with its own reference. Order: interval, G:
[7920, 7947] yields 0.026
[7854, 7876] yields 0.063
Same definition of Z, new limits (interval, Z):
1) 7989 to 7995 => 52.3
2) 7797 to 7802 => 50.6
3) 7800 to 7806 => 52.2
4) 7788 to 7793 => 54.1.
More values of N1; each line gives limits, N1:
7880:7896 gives 7895.22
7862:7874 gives 7873.43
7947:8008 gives 8005.05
